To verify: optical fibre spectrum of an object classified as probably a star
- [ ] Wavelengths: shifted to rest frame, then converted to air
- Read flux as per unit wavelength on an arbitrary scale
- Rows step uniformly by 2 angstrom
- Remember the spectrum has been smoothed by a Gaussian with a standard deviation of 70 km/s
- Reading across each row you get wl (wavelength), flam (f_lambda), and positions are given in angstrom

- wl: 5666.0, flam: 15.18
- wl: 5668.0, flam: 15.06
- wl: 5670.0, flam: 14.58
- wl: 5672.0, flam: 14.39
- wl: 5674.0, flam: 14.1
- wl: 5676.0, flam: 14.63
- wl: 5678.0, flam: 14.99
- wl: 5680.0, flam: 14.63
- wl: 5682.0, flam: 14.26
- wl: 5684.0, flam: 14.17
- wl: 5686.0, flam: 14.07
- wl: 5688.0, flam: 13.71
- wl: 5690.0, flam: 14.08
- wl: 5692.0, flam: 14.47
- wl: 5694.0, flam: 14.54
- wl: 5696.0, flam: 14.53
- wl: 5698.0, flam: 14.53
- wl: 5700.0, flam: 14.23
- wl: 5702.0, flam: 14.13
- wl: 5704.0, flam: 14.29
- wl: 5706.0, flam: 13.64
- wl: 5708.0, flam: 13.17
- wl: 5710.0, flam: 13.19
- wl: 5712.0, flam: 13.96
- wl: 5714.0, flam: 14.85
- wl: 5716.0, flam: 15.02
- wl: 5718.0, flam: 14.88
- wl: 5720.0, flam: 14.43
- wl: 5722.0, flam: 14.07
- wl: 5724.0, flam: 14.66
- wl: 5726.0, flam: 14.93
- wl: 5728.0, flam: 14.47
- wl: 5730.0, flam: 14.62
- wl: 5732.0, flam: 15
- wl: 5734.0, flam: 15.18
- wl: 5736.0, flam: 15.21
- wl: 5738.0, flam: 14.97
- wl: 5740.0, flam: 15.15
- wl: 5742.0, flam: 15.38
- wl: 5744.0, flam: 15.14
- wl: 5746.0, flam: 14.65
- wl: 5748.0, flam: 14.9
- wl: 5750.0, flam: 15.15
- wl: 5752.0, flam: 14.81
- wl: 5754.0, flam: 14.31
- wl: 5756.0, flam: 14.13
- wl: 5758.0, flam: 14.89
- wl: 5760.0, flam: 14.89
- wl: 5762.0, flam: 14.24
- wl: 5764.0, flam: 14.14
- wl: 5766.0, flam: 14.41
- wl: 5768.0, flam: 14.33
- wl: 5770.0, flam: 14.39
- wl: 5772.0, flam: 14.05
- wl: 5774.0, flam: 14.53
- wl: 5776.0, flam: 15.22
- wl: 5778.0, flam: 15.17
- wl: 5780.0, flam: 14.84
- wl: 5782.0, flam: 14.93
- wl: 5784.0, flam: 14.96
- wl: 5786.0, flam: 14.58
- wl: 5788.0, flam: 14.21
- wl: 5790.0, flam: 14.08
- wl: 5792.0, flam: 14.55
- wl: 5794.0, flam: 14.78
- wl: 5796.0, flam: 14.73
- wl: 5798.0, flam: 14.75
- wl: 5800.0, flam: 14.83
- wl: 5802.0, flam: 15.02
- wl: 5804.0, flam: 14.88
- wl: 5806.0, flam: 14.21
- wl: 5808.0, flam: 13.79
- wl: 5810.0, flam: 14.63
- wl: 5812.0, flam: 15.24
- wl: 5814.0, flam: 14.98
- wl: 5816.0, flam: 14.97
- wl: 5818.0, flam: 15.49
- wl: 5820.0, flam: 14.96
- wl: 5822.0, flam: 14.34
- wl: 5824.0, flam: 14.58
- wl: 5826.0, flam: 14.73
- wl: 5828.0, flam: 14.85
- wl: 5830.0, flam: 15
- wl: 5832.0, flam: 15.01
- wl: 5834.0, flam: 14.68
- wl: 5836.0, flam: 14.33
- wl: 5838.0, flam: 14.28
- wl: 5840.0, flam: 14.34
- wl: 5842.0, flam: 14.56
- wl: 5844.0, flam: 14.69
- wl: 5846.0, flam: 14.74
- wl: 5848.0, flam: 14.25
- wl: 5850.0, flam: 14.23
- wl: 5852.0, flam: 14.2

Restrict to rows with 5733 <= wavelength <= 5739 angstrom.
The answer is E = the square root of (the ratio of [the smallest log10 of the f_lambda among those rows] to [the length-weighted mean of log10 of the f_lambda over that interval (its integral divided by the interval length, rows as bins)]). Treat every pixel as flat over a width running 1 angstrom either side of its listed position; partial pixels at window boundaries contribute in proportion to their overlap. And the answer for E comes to 0.998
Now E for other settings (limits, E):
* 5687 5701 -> 0.992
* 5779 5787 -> 0.997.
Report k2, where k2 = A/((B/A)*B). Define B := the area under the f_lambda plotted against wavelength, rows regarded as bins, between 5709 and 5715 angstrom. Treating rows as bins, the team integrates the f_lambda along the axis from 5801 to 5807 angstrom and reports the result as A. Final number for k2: 1.10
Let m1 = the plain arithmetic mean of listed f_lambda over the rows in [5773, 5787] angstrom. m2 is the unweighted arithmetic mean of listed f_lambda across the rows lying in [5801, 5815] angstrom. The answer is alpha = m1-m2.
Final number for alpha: 0.21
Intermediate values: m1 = 14.9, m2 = 14.7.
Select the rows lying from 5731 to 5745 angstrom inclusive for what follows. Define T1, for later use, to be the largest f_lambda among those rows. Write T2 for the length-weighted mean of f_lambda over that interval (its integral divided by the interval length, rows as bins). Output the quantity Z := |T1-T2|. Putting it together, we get 0.23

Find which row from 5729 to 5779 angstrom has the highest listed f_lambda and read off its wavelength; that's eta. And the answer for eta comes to 5742.0 angstrom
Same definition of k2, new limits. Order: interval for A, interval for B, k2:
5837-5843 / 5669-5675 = 1.01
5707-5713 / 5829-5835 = 0.81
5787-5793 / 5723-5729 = 0.95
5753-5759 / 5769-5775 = 1.02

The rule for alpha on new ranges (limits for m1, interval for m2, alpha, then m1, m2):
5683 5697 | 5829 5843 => -0.38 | 14.2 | 14.6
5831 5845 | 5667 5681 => -0.07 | 14.6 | 14.6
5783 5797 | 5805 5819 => -0.20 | 14.6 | 14.8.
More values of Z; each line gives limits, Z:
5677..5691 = 0.72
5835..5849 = 0.28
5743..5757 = 0.42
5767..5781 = 0.57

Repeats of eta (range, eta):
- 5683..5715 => 5714.0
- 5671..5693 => 5678.0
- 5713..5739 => 5736.0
